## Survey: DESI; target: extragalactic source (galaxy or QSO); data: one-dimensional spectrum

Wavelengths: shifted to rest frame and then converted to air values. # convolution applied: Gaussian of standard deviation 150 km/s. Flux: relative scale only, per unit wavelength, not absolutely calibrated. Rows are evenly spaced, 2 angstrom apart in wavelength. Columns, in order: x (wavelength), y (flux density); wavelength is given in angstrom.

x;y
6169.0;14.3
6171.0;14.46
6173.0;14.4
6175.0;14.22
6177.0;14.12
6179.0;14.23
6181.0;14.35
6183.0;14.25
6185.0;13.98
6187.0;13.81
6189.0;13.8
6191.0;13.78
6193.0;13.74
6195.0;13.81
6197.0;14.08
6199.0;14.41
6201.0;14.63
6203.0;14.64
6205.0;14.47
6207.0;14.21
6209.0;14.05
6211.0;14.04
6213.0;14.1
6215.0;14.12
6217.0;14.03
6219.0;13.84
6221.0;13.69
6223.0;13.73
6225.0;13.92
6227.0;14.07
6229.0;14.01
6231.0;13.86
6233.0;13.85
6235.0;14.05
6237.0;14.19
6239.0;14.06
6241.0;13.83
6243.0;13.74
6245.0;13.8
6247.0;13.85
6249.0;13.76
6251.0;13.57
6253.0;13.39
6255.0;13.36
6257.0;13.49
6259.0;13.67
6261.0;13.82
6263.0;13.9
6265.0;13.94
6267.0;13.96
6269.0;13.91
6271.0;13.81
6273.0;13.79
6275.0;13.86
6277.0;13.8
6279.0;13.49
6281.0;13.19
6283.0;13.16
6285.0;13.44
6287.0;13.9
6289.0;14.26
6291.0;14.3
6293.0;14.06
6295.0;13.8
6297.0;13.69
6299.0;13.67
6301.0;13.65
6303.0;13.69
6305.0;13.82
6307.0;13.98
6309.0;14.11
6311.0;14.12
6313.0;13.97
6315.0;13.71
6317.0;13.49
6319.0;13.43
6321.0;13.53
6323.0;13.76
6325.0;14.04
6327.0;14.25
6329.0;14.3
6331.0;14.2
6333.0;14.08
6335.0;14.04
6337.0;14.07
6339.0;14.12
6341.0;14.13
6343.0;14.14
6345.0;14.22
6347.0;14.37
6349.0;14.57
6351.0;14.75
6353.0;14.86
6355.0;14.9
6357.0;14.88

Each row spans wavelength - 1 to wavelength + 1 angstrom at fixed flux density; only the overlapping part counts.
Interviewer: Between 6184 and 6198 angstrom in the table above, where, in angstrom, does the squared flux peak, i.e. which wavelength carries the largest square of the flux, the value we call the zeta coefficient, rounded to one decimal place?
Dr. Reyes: 6197.0 angstrom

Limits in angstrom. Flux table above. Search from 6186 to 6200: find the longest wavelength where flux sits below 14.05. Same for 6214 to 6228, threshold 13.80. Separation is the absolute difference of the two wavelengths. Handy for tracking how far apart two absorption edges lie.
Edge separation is 28 angstrom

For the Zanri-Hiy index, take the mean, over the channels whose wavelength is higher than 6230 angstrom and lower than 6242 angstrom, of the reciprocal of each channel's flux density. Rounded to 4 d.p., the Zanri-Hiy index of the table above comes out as 0.0716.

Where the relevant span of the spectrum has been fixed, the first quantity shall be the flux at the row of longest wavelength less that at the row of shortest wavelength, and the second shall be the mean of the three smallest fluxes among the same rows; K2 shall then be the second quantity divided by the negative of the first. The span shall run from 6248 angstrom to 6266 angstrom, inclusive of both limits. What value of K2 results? -75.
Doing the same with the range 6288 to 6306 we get 31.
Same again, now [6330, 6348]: -83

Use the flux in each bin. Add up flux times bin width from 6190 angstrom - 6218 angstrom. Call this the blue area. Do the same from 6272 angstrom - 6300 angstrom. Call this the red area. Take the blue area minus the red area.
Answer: 11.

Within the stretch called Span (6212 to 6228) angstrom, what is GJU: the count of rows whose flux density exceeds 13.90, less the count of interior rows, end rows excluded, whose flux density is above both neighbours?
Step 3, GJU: 4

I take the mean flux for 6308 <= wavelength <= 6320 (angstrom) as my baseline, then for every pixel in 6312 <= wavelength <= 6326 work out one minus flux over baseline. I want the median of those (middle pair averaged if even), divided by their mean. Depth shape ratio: 0.94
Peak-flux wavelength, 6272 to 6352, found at 6351.0 angstrom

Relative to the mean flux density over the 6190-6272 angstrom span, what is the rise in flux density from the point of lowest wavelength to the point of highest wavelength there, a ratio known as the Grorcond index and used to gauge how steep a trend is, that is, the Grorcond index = 0.00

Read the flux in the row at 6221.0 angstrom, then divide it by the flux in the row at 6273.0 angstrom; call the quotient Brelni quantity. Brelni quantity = 0.99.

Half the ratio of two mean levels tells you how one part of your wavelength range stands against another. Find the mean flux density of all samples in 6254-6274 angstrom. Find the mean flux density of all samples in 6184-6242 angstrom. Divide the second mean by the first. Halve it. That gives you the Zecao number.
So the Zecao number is 0.510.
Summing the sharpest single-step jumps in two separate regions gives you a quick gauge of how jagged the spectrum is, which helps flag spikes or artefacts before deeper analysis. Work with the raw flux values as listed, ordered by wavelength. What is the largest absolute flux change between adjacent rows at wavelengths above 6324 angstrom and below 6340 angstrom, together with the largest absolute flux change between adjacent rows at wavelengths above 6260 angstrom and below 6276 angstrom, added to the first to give 0.31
